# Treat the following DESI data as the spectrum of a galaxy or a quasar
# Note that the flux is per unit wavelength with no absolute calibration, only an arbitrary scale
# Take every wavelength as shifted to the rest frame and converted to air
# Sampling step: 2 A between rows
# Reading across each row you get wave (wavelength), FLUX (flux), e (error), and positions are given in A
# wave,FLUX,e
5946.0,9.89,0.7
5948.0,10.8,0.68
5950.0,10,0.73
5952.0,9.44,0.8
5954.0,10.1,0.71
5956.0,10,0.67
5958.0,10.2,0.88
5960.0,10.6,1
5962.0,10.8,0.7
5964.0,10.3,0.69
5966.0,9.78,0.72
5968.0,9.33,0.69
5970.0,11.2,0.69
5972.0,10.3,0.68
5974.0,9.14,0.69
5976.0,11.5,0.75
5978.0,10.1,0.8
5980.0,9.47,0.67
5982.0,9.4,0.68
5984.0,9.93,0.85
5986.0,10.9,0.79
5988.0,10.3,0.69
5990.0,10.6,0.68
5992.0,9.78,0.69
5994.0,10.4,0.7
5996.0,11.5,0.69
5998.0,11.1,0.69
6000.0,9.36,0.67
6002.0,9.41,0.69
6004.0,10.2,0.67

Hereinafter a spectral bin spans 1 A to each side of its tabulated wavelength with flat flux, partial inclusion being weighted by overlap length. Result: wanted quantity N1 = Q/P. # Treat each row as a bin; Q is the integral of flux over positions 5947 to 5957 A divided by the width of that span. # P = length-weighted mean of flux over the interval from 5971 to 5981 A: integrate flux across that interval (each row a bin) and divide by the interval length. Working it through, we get 1.00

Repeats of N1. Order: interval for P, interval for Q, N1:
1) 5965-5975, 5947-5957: 1.01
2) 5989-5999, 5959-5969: 0.95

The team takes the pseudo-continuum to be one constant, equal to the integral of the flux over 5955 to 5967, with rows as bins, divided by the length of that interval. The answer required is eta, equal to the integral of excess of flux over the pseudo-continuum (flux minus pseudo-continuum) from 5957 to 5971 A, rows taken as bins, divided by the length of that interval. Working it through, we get 0.04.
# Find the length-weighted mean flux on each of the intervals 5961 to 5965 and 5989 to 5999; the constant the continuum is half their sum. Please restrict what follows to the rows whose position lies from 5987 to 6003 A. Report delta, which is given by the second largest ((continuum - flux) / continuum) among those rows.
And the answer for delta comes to 0.113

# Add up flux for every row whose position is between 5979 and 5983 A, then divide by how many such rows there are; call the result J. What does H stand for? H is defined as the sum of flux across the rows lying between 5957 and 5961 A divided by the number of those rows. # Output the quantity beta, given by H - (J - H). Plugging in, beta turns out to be 11.4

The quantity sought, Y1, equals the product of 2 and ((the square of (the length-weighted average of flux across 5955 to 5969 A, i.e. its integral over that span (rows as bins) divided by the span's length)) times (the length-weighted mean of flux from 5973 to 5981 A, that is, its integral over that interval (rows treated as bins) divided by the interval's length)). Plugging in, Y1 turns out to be 2069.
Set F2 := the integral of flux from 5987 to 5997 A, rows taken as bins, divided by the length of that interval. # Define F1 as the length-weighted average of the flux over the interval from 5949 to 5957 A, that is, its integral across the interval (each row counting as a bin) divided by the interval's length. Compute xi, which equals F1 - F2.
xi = -0.6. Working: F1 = 9.9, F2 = 10.5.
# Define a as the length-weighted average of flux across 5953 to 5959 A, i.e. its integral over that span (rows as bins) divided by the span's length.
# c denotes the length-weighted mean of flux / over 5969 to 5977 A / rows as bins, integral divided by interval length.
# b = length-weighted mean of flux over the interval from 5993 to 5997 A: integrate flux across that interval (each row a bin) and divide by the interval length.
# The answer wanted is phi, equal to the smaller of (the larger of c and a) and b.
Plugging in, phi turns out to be 10.5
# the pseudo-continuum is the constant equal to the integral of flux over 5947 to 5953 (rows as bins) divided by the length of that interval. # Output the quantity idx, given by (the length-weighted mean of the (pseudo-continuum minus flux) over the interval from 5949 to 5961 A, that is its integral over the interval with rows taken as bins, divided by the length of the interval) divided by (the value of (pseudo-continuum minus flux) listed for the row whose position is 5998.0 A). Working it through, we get -0.02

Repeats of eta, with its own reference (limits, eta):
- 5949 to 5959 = -0.33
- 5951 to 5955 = -0.51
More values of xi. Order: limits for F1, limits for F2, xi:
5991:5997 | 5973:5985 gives 0.6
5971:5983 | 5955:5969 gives -0.2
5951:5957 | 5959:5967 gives -0.5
